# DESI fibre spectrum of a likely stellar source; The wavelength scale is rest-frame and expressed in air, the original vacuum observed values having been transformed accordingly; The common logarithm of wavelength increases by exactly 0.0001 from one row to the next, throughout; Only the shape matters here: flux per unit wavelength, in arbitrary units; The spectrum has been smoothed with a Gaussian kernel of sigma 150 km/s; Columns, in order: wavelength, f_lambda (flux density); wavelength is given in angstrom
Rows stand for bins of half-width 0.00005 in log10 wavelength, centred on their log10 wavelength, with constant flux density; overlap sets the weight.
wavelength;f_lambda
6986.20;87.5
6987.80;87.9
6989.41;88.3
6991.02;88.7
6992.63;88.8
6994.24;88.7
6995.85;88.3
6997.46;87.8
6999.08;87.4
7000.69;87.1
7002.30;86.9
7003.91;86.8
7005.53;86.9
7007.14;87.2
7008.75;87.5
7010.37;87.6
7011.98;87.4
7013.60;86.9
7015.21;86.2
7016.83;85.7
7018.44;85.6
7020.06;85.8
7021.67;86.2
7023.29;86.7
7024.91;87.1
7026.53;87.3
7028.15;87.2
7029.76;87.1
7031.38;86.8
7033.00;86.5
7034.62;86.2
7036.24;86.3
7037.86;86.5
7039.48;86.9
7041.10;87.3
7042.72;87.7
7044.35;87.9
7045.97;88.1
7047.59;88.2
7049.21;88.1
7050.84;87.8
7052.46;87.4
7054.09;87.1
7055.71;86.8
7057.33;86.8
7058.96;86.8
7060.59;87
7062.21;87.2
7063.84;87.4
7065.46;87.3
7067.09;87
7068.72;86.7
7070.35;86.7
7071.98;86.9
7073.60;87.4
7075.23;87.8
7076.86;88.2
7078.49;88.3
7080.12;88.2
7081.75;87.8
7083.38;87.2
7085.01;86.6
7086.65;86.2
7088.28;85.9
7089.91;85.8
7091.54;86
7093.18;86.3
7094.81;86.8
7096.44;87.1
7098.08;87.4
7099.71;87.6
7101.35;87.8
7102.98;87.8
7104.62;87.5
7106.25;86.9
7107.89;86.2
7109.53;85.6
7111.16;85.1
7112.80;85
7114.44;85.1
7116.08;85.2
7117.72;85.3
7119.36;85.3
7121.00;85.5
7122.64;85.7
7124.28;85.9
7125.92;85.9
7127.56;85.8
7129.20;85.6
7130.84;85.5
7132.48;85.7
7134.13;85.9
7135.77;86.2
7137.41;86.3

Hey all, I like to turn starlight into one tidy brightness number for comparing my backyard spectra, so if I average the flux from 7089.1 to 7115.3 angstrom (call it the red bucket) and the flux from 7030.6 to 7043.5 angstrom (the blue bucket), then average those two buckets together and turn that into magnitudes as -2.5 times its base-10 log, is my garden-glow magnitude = -4.844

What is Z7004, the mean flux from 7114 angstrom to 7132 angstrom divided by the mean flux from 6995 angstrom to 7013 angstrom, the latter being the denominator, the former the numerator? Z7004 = 0.98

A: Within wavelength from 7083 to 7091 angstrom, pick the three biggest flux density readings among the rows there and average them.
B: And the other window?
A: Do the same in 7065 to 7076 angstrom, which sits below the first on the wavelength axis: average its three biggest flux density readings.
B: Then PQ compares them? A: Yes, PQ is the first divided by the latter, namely 0.99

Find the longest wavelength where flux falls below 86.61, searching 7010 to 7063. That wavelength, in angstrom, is 7037.86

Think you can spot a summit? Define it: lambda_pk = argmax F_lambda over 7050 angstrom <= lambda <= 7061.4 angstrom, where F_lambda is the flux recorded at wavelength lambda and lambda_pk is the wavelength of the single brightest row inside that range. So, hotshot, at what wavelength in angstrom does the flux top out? 7050.84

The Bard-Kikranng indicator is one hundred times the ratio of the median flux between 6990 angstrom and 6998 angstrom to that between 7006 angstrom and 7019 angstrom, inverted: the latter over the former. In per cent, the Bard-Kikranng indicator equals 98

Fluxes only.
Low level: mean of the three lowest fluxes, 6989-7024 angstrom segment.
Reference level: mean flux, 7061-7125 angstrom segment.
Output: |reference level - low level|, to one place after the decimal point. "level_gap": 1.0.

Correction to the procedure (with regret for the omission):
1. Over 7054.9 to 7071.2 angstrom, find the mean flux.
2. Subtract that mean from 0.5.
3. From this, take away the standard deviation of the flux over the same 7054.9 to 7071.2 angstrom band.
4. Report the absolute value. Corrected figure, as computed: 86.7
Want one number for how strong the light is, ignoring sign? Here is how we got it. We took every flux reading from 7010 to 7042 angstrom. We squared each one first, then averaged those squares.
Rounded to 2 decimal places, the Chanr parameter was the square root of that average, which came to 86.67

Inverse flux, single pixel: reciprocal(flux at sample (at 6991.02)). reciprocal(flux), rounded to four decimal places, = 0.0113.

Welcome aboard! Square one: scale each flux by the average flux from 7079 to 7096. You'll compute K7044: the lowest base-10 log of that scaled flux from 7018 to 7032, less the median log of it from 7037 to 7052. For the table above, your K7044 -0.011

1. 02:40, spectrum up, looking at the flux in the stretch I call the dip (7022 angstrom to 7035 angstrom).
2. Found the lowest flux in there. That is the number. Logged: 86.2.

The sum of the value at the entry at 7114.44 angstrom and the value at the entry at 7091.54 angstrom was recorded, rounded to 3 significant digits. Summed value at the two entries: 171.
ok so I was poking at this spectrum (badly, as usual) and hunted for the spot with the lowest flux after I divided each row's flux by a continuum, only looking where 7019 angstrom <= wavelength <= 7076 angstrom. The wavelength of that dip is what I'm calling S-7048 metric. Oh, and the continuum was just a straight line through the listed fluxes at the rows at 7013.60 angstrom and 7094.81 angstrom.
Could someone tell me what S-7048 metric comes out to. 7020.06 angstrom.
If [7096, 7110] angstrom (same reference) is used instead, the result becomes 7109.53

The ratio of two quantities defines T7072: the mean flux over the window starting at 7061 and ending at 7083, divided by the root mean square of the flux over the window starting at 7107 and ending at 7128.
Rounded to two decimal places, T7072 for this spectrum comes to 1.02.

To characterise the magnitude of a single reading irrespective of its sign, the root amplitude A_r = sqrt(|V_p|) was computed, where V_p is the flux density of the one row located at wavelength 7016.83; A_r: 9.26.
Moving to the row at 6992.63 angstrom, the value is 9.42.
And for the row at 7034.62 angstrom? 9.28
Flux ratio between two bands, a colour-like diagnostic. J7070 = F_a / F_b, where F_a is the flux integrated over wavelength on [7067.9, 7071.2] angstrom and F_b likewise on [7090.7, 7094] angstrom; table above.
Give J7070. 1.00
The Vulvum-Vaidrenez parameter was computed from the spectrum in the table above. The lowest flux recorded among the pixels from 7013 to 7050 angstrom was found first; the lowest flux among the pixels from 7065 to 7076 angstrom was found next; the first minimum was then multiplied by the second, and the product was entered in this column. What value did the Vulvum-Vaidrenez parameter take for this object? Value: 7422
